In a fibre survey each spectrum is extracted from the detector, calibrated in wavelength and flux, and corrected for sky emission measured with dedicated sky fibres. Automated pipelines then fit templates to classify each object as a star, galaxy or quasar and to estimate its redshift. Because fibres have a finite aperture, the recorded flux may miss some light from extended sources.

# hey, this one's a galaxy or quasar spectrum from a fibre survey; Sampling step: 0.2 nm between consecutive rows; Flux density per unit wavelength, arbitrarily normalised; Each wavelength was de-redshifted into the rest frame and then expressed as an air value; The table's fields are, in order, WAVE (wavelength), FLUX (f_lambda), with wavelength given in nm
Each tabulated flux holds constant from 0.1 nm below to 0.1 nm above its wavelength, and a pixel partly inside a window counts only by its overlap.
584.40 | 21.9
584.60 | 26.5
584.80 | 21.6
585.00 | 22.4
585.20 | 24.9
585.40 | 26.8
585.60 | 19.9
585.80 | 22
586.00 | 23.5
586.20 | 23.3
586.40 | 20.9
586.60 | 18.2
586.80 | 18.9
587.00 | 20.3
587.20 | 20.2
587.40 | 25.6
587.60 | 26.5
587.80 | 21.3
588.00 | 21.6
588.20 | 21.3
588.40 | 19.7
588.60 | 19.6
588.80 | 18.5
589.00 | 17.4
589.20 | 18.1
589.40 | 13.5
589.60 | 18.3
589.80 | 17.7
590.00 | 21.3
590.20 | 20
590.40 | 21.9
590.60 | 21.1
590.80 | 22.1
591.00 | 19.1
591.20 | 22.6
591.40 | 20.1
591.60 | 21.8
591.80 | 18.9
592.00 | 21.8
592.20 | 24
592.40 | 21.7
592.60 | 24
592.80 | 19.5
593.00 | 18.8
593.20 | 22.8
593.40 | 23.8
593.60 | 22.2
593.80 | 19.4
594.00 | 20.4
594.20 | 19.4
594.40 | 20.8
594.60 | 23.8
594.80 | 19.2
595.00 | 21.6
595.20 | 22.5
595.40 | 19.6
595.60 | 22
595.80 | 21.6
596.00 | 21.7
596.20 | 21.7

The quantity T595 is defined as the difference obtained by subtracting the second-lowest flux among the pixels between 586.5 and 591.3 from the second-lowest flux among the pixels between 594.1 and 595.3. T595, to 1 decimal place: 2.0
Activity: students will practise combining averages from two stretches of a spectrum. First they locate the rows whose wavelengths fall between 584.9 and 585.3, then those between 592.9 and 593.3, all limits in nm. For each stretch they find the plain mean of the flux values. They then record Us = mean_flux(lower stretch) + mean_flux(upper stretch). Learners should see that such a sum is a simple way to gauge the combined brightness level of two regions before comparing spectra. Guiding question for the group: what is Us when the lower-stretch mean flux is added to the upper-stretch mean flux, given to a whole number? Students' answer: 44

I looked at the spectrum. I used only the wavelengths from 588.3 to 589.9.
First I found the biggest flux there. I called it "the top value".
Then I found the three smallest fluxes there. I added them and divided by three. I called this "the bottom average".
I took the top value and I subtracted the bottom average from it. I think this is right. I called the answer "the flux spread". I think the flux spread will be 3.5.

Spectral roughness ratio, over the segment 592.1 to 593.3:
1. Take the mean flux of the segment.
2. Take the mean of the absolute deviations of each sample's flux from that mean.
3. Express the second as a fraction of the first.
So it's 0.083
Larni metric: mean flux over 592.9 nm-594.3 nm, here 21.0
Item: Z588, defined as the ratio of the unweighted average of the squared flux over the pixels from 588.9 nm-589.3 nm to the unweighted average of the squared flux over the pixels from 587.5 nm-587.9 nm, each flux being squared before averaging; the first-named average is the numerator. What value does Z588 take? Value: 0.55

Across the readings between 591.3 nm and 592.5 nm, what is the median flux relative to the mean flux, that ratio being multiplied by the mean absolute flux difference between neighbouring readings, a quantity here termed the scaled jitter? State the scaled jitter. 2.44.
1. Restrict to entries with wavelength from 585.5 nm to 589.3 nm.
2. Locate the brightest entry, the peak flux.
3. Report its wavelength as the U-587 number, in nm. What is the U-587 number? 587.60 nm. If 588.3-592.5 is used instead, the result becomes 592.20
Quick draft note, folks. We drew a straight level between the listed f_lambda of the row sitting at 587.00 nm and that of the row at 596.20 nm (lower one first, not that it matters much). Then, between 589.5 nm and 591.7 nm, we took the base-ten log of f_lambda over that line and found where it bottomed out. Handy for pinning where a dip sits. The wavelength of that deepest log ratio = 589.80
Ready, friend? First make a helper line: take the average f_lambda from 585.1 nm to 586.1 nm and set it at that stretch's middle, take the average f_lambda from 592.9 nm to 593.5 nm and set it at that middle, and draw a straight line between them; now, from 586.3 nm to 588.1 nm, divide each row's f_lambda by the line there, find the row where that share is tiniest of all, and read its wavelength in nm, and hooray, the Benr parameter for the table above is 586.60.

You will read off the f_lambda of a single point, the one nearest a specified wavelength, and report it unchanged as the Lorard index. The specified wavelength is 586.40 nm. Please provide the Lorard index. 20.9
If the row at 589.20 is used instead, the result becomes 18.1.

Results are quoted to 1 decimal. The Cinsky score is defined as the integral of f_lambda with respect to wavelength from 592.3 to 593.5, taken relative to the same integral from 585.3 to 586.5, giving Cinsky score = 1.0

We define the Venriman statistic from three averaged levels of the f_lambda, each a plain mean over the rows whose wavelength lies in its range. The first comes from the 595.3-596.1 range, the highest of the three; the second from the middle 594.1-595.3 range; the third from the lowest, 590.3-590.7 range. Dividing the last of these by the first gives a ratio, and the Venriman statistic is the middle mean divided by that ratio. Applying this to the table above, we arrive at 20.9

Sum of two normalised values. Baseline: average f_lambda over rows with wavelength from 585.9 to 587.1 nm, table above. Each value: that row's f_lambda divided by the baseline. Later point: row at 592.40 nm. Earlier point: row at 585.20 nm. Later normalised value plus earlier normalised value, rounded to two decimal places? 2.24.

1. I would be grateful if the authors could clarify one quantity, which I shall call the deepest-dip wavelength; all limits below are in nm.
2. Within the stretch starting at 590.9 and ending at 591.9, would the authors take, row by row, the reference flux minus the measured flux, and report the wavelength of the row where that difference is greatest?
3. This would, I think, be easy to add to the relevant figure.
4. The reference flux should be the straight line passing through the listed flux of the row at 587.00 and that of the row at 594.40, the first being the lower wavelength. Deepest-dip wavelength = 591.80 nm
